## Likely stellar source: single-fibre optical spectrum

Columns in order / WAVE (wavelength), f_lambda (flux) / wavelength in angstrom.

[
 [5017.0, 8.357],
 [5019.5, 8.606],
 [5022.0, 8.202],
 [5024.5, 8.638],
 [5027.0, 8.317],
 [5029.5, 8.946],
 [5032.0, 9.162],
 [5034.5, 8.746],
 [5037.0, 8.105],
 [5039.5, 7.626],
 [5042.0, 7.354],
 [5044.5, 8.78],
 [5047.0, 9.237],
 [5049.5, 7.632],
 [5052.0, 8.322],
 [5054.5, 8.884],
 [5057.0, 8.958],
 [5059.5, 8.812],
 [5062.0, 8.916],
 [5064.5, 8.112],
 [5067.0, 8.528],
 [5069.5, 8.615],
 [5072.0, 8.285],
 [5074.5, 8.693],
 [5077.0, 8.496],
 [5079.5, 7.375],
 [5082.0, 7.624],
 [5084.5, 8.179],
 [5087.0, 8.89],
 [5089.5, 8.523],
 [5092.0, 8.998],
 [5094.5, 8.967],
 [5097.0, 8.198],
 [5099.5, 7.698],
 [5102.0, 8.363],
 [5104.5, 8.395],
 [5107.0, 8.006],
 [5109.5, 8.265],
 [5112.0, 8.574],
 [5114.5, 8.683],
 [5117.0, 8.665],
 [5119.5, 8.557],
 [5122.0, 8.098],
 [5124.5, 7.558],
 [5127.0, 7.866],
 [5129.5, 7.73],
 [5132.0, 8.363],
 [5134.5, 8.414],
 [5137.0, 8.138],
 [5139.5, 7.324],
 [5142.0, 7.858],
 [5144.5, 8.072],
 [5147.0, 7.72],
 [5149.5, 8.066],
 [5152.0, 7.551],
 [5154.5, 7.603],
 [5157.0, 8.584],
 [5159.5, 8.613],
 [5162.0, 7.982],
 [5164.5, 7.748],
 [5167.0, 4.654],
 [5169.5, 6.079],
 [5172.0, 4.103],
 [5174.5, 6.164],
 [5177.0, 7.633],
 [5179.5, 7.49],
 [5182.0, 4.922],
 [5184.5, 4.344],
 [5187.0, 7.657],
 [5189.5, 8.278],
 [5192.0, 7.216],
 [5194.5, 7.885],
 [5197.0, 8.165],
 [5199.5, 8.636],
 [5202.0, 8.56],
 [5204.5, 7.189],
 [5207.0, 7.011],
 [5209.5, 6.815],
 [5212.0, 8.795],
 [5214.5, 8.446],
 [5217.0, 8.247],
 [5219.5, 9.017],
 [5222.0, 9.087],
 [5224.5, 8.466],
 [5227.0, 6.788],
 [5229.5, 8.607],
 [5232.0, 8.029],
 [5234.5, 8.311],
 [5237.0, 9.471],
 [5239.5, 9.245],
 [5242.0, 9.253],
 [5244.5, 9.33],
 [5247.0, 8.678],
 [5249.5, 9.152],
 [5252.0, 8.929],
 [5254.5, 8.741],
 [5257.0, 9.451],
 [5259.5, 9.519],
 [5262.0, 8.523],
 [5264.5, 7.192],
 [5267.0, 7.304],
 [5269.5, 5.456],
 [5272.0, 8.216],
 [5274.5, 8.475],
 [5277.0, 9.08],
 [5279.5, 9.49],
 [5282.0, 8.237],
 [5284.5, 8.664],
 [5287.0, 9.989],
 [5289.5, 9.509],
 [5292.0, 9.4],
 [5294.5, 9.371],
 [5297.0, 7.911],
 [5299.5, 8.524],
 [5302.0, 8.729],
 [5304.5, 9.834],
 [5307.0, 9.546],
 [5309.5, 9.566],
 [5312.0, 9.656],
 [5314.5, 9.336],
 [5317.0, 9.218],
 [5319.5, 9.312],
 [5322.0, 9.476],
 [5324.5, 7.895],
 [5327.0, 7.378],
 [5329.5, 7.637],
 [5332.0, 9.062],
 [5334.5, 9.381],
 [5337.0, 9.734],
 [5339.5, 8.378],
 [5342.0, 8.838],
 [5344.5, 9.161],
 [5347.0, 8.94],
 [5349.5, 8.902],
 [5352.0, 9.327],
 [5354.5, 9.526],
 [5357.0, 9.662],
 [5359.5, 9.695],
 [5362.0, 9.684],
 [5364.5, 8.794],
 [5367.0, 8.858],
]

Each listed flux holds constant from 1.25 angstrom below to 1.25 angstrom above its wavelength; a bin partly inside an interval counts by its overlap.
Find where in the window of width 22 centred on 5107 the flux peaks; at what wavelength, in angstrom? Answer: 5114.5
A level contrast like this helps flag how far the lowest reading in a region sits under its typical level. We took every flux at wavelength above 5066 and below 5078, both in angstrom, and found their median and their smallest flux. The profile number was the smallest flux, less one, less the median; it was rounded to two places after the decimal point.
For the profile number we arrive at -1.24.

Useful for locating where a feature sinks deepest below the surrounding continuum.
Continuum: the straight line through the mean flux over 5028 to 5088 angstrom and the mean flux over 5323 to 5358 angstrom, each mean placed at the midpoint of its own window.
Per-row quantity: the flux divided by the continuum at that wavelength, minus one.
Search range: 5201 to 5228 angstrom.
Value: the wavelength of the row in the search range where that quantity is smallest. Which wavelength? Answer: 5227.0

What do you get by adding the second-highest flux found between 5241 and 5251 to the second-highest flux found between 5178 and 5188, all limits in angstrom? 16.7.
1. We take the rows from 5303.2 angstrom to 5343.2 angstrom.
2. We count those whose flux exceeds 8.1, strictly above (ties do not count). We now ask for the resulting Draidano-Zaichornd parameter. 13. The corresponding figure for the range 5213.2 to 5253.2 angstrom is 14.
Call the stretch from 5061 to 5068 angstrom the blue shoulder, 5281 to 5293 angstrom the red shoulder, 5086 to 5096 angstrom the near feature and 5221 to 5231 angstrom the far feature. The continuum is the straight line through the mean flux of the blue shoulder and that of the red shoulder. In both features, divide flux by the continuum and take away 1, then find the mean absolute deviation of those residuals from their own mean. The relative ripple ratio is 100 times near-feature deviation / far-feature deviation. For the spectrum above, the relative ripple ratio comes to 23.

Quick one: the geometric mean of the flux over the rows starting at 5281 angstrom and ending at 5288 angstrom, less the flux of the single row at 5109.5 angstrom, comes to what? 0.7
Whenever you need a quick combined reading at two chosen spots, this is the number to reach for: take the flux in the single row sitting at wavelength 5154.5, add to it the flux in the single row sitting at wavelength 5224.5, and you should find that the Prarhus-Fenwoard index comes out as 16.1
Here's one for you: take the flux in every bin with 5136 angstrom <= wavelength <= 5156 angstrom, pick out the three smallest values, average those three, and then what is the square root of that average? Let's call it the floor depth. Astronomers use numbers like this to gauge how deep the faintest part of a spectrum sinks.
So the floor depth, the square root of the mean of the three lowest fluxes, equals 2.74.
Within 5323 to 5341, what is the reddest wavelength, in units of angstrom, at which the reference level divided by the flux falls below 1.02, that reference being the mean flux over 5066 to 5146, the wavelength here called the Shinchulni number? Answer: 5339.5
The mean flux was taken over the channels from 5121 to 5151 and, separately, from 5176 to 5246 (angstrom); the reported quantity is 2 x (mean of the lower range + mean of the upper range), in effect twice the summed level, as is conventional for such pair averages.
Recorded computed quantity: 31.8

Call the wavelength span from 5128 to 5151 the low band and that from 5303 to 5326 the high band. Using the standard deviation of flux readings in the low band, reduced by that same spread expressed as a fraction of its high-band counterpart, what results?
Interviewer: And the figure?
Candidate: -0.3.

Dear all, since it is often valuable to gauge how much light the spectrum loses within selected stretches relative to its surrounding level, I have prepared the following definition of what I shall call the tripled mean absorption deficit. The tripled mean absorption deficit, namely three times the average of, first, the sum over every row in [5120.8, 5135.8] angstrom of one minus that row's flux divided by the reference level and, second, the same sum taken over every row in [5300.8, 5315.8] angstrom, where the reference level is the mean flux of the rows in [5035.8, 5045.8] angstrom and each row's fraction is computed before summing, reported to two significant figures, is -1.7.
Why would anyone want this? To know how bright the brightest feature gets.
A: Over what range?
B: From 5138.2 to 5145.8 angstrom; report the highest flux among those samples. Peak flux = 8.072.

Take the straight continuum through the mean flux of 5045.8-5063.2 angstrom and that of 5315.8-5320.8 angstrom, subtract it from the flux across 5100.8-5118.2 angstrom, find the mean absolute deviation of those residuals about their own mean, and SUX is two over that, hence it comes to 11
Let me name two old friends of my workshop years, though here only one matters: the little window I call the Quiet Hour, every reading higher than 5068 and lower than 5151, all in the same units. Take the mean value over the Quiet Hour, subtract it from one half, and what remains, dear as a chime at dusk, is -7.72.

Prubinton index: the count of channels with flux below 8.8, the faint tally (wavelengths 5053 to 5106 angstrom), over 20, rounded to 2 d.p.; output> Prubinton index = 0.70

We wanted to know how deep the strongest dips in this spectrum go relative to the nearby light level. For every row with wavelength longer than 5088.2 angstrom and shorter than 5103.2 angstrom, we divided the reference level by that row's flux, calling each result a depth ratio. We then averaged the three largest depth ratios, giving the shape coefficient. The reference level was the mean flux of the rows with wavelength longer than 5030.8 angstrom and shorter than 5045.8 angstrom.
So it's 1.027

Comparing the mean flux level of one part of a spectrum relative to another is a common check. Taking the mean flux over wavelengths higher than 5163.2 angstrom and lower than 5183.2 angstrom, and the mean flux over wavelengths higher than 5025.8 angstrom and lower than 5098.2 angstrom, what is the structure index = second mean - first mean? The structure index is 2.4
